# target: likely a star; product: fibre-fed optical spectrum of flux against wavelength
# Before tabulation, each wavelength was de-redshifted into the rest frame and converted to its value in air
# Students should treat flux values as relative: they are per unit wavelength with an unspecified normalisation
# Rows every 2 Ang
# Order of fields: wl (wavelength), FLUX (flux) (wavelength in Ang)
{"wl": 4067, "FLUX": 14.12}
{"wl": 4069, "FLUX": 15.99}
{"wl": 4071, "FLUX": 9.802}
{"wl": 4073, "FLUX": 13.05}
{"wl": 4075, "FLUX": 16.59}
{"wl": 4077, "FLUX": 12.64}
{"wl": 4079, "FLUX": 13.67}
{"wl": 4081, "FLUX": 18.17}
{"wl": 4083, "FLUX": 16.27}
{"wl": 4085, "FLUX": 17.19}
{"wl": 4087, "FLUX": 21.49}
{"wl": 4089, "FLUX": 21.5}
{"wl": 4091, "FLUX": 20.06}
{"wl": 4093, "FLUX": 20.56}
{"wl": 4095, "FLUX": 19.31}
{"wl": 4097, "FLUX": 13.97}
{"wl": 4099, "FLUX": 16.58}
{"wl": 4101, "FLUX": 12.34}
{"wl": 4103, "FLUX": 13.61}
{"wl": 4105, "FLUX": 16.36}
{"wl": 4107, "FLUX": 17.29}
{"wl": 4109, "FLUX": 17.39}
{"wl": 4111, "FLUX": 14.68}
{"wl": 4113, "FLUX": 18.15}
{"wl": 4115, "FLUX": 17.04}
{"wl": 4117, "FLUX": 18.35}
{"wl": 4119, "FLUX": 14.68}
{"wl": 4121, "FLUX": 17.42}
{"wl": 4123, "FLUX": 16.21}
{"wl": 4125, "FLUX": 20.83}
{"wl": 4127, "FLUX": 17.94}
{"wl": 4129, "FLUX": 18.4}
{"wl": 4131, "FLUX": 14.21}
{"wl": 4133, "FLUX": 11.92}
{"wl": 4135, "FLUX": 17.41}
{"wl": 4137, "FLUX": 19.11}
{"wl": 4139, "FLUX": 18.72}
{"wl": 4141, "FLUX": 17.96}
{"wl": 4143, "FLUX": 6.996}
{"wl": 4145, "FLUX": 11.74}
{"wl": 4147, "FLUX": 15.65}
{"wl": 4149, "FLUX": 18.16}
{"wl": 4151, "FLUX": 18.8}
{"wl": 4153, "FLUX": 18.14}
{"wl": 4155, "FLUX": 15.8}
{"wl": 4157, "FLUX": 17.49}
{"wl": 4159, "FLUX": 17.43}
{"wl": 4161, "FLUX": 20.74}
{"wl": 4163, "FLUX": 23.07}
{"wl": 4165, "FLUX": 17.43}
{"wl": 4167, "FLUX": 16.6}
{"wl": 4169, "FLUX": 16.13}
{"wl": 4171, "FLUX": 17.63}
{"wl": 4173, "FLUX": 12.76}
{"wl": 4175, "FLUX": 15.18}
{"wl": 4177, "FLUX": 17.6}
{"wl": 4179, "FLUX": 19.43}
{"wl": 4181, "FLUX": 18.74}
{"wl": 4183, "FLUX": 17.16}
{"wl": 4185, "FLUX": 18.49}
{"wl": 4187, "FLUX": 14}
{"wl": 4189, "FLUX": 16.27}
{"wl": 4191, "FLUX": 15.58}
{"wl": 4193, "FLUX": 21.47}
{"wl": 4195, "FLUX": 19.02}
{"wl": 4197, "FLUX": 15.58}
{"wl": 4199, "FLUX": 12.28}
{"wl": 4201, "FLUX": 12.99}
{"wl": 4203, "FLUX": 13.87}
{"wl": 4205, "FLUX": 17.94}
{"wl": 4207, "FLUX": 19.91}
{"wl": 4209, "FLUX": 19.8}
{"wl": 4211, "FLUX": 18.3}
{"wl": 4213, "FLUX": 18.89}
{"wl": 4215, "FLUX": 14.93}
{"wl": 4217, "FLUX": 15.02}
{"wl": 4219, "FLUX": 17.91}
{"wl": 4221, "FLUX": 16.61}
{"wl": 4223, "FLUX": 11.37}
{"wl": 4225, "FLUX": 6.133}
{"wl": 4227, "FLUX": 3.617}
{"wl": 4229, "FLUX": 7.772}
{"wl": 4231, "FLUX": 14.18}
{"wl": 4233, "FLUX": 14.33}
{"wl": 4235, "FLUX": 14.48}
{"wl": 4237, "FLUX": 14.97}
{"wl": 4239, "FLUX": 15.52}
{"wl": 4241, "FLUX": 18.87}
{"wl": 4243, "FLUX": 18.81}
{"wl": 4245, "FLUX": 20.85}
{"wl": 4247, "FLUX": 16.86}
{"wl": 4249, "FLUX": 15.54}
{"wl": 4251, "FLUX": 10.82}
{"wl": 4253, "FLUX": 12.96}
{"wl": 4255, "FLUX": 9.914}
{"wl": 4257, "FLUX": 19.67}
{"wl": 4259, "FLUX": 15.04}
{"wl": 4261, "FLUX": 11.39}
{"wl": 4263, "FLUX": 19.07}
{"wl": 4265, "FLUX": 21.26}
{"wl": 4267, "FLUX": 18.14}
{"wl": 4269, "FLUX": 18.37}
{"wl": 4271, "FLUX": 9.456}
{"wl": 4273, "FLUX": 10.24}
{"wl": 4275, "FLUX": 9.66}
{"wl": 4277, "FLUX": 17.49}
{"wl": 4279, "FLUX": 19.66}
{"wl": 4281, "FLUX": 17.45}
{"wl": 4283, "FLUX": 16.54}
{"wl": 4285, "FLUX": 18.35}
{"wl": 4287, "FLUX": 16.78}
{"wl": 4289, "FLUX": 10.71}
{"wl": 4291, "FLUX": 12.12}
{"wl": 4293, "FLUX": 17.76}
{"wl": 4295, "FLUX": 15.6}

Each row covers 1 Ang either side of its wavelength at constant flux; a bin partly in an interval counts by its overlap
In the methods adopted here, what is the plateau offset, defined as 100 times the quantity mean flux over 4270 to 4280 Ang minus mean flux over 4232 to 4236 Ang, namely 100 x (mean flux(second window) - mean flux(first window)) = -110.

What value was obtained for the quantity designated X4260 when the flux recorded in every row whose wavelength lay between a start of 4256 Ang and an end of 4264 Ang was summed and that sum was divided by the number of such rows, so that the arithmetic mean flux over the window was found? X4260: 16.3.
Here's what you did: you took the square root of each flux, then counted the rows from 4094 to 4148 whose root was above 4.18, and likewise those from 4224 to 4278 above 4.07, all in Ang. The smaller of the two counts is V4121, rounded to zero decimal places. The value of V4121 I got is 9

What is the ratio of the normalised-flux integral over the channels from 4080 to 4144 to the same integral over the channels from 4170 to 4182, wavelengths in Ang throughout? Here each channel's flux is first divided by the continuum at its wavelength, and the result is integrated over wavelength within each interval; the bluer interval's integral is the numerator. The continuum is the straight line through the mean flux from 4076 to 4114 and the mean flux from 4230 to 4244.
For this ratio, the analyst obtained 5.2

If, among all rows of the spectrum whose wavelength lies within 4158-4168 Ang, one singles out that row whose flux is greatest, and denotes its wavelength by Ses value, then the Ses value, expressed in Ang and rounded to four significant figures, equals 4163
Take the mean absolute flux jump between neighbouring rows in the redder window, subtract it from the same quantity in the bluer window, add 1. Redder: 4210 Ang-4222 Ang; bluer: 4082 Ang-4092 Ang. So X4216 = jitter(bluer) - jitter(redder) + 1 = 0.90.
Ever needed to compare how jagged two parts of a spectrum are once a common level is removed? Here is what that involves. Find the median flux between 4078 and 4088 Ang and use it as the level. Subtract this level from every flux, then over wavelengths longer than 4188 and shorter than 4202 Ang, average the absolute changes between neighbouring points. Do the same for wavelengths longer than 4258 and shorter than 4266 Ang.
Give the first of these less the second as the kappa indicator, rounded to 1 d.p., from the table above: -1.8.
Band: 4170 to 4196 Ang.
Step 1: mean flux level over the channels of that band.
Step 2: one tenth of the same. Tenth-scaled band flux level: 1.72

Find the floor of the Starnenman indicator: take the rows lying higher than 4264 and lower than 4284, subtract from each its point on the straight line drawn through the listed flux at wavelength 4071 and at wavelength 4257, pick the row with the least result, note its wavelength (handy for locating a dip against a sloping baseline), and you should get 4275 Ang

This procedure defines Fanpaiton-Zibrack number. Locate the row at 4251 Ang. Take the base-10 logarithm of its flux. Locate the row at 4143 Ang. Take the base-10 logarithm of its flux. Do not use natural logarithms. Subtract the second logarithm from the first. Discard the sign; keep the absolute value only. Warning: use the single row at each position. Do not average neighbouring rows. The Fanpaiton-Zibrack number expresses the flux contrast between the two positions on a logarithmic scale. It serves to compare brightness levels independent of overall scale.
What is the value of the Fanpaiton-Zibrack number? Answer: 0.19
